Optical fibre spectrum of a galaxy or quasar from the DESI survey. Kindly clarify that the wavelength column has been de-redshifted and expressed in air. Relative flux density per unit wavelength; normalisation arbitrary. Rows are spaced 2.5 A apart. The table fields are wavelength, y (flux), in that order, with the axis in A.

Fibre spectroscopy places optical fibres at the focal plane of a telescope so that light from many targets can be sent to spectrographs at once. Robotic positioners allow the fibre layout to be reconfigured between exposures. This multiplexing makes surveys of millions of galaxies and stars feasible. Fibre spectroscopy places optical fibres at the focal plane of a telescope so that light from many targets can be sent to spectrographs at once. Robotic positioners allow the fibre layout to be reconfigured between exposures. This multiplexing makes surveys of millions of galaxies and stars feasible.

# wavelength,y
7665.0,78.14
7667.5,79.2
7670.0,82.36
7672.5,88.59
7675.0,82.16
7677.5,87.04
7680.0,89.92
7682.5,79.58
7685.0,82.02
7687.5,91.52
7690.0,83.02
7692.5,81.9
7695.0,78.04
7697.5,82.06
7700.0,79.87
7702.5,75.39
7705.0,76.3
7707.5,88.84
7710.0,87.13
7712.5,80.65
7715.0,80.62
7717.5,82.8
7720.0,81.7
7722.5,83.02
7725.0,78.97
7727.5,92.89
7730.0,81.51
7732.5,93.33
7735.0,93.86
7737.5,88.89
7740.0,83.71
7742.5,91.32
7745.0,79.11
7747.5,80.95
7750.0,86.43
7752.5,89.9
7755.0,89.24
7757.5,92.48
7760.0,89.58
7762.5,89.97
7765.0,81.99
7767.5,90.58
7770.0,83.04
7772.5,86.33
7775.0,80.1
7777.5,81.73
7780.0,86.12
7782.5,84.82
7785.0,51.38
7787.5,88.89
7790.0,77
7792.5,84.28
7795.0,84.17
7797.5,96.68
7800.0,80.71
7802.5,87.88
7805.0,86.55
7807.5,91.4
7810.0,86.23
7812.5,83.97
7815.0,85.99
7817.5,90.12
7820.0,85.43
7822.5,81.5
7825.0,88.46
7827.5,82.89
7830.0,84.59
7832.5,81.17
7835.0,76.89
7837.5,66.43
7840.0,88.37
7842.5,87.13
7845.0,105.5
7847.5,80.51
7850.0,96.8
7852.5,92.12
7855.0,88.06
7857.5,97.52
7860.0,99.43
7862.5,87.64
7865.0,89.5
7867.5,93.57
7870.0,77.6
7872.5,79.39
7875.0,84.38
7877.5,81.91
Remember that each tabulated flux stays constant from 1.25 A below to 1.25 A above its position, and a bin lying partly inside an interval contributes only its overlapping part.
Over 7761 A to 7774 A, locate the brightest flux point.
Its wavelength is 7767.5 A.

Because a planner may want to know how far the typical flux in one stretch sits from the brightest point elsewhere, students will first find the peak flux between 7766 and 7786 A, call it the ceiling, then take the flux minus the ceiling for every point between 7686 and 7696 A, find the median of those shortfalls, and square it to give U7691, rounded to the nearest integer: 66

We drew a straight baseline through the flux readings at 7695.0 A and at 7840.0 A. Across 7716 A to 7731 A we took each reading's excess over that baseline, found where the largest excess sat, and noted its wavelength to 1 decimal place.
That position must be 7727.5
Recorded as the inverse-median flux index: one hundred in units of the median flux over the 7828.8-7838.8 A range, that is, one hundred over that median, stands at 1.27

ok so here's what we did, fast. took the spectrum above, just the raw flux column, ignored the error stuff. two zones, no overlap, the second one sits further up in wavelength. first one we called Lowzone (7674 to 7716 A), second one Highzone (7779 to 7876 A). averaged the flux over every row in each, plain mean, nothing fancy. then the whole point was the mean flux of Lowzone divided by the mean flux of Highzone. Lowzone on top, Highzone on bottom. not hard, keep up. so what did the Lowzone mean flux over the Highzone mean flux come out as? 0.97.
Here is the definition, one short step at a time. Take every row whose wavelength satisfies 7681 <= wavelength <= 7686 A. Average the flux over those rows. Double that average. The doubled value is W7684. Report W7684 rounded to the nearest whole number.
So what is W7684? 162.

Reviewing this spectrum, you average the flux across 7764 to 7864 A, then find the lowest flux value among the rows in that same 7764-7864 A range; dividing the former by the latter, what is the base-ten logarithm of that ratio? 0.22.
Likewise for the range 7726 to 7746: 0.05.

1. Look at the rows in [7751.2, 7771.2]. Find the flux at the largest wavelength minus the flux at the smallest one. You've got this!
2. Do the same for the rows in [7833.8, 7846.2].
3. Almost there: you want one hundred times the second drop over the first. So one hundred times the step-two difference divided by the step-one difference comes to -417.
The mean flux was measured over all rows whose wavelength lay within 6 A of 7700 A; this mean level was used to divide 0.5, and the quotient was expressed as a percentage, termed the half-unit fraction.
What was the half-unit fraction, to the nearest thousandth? 0.638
